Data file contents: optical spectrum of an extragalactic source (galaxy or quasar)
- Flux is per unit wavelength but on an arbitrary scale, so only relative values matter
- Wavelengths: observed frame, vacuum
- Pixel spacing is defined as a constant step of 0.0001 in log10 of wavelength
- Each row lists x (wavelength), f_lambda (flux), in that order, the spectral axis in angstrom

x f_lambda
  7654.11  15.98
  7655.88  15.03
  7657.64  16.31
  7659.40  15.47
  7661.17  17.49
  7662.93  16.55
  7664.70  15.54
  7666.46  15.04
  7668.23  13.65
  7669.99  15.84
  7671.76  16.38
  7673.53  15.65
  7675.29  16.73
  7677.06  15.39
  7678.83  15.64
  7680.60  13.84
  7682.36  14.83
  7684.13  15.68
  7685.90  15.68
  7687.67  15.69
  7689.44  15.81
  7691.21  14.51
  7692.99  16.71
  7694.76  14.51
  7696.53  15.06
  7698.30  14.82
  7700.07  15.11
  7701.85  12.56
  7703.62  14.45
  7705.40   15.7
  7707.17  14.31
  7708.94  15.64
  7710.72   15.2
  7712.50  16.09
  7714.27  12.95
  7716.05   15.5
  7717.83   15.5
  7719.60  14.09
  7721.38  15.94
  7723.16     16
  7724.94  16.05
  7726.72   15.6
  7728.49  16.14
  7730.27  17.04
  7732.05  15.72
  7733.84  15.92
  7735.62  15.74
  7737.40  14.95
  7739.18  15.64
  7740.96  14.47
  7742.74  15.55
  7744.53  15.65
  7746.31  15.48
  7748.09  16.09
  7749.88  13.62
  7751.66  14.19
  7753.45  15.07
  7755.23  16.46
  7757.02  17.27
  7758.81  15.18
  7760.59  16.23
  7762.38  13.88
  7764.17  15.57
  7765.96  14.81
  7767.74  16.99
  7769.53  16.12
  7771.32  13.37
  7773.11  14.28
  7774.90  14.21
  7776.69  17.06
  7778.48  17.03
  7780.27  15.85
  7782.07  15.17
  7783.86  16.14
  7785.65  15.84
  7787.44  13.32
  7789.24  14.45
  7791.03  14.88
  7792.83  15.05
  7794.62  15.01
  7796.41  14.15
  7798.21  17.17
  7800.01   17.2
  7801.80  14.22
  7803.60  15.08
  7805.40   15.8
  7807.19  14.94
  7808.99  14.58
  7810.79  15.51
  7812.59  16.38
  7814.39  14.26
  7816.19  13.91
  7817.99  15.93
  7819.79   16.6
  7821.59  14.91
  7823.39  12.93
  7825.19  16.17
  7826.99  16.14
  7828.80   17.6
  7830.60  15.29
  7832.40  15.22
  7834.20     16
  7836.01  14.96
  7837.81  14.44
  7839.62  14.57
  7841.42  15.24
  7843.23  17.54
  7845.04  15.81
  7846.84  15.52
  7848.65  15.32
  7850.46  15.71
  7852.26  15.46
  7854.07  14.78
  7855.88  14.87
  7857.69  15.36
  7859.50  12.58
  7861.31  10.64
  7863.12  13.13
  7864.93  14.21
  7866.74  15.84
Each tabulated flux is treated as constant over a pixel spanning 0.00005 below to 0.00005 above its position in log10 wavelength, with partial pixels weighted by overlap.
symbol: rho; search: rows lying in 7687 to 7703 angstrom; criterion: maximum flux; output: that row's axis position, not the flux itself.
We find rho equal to 7692.99 angstrom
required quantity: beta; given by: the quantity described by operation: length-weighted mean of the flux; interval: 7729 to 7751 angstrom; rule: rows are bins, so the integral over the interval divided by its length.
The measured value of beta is 15.49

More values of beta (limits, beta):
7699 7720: 14.77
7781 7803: 15.22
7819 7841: 15.40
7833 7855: 15.44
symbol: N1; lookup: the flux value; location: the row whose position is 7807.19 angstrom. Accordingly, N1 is 14.94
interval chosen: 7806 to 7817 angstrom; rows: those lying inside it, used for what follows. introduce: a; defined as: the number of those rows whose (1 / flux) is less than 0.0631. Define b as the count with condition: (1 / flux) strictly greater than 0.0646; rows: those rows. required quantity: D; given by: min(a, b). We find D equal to 1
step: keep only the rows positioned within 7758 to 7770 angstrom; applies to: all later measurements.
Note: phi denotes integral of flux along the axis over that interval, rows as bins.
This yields 186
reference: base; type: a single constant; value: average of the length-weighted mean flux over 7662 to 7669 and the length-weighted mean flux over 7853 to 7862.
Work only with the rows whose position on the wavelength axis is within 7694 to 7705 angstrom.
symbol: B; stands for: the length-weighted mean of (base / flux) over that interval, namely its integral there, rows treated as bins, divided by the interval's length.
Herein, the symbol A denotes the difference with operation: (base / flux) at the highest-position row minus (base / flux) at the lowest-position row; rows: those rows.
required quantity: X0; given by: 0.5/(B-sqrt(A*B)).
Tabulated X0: 0.53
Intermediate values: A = 0.00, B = 1.01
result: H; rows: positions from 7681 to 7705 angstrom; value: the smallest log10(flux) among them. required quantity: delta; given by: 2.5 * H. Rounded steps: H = 1.099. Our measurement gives 2.75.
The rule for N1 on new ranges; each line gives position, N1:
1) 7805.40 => 15.8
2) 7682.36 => 14.83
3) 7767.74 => 16.99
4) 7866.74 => 15.84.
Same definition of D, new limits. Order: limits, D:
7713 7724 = 2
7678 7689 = 0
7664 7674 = 1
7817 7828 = 2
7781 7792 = 1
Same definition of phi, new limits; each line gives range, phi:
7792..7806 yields 216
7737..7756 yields 289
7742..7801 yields 909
